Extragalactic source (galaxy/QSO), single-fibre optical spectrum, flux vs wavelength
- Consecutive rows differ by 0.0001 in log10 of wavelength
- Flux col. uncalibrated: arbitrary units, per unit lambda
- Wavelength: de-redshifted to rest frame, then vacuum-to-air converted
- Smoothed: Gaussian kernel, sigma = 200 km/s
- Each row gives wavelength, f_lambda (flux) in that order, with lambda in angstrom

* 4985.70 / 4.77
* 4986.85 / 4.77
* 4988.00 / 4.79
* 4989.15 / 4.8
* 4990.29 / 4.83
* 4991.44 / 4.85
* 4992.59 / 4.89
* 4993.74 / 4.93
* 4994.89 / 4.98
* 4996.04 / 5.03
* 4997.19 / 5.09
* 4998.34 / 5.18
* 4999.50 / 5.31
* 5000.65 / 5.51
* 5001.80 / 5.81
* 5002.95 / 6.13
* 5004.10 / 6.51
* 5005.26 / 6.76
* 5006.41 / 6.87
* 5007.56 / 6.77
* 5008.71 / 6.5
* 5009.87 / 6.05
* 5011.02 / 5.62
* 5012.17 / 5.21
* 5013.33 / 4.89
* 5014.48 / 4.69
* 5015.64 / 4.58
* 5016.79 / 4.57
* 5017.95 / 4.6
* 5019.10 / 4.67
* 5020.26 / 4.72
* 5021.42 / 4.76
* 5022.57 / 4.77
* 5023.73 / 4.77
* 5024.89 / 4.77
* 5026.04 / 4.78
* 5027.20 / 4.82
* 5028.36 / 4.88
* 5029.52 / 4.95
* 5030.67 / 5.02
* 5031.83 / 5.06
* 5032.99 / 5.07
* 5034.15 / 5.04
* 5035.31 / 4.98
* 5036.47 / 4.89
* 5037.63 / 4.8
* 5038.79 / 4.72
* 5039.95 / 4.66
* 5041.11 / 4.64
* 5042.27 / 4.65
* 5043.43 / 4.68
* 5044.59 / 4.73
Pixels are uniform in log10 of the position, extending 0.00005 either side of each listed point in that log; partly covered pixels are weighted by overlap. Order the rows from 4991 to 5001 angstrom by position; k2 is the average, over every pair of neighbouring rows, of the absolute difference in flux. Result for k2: 0.08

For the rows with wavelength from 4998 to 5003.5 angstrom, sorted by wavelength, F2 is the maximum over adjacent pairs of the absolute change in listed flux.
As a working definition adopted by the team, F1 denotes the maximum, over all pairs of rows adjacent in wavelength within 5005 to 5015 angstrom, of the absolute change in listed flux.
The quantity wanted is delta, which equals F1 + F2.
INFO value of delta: 0.8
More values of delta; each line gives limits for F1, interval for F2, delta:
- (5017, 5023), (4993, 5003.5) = 0.4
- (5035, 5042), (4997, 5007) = 0.5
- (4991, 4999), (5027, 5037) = 0.2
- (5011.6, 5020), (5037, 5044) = 0.4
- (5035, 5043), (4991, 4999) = 0.2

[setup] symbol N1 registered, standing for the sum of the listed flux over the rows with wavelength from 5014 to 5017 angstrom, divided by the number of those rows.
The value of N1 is 4.61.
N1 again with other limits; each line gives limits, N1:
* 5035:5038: 4.89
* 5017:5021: 4.66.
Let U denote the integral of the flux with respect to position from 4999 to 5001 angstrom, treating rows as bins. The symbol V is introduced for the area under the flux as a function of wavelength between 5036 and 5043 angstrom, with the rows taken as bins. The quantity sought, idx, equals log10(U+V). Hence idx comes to 1.64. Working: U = 10.8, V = 33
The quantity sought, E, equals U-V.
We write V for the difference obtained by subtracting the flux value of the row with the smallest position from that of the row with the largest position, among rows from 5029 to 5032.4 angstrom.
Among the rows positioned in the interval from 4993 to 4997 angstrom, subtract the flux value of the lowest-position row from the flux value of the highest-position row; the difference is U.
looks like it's 0.0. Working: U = 0.10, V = 0.1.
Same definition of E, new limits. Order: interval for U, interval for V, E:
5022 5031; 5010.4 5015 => 1.2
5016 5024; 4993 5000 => -0.2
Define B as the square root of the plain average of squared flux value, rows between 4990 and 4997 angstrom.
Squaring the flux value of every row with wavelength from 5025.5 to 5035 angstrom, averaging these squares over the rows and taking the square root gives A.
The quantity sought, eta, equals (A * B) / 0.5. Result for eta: 49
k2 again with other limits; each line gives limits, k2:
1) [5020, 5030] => 0.03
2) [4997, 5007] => 0.22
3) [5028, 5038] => 0.06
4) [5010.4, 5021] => 0.15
